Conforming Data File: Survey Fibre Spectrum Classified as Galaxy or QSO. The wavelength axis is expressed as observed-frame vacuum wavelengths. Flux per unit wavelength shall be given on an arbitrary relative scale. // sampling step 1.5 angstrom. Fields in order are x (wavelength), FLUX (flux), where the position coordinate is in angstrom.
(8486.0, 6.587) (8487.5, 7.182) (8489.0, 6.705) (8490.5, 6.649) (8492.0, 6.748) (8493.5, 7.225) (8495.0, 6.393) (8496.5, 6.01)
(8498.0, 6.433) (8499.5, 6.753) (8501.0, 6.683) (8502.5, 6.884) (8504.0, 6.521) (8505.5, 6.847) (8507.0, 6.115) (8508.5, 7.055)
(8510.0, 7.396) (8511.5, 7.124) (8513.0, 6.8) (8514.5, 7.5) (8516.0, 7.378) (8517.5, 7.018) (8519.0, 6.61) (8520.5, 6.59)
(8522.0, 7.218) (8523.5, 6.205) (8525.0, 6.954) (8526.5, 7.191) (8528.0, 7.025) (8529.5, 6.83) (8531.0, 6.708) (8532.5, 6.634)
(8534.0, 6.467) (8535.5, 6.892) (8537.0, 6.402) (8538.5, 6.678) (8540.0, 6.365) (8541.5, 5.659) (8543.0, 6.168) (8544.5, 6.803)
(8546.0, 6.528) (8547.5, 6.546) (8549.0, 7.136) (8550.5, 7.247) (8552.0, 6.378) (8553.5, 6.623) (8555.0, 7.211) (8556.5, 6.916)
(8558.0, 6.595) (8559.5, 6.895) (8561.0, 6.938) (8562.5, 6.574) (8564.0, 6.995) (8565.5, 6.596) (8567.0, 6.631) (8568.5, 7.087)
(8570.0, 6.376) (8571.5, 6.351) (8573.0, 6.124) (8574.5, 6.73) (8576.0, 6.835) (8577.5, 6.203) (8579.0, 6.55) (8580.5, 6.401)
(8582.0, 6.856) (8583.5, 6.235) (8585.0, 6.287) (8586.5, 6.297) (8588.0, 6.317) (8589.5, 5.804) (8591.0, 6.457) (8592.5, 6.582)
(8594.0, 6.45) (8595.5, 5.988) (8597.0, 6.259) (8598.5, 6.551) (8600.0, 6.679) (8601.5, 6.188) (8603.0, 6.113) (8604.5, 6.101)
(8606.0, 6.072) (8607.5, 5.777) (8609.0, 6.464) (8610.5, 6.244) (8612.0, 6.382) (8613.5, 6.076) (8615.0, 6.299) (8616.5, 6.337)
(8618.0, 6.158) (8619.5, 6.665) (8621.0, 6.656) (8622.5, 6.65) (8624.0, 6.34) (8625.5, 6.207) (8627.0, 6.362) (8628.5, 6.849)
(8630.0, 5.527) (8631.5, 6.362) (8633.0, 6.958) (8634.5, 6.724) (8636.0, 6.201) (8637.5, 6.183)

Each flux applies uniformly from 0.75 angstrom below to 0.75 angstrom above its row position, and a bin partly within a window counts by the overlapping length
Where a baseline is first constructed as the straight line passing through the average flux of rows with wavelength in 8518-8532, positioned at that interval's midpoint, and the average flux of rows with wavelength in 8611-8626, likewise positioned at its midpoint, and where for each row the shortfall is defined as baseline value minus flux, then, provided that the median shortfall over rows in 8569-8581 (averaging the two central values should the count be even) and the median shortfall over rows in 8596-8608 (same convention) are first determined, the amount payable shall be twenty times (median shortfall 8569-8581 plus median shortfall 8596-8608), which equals 10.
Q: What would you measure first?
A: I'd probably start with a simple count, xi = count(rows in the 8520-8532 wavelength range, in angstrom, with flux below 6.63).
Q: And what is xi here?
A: 2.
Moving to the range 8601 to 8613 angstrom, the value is 8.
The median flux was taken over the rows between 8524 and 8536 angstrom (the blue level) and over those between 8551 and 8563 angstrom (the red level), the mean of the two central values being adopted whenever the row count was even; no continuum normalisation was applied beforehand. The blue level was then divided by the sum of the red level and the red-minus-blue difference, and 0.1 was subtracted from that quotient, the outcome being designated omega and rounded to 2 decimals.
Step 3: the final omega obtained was 0.93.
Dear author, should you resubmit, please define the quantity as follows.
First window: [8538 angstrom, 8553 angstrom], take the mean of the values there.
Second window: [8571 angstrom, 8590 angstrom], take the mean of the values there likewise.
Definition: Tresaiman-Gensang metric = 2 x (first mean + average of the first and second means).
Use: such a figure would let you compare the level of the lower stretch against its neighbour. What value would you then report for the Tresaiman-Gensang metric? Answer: 26.0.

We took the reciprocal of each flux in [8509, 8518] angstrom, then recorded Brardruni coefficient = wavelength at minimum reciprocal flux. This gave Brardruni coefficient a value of 8514.5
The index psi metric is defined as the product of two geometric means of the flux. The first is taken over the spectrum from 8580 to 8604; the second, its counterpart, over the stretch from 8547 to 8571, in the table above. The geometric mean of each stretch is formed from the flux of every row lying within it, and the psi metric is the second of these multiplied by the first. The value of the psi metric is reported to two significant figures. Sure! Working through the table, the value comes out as 43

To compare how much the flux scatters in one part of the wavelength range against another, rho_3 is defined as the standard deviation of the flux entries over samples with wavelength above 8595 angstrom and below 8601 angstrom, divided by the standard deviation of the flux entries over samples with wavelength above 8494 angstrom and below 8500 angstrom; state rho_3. 1.0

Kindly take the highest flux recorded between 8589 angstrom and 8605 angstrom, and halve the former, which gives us 3.3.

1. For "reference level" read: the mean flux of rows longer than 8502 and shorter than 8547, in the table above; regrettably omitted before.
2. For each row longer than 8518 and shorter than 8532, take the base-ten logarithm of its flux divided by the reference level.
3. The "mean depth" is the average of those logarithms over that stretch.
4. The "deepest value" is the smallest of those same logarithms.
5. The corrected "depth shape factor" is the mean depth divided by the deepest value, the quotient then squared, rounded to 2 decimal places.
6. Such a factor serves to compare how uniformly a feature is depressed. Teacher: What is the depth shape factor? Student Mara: 0.01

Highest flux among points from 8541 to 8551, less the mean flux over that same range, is 0.66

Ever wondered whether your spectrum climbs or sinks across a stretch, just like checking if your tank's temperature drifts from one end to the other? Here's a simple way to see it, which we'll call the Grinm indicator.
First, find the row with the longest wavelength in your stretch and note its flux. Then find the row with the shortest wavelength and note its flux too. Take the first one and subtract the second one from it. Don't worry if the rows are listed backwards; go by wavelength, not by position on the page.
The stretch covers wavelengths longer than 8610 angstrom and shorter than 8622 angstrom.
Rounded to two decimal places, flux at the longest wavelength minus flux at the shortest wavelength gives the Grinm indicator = 0.41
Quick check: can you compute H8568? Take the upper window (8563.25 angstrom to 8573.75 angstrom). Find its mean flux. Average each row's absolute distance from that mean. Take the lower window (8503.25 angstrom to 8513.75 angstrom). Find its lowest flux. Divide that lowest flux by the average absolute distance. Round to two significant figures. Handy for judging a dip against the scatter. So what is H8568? 23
